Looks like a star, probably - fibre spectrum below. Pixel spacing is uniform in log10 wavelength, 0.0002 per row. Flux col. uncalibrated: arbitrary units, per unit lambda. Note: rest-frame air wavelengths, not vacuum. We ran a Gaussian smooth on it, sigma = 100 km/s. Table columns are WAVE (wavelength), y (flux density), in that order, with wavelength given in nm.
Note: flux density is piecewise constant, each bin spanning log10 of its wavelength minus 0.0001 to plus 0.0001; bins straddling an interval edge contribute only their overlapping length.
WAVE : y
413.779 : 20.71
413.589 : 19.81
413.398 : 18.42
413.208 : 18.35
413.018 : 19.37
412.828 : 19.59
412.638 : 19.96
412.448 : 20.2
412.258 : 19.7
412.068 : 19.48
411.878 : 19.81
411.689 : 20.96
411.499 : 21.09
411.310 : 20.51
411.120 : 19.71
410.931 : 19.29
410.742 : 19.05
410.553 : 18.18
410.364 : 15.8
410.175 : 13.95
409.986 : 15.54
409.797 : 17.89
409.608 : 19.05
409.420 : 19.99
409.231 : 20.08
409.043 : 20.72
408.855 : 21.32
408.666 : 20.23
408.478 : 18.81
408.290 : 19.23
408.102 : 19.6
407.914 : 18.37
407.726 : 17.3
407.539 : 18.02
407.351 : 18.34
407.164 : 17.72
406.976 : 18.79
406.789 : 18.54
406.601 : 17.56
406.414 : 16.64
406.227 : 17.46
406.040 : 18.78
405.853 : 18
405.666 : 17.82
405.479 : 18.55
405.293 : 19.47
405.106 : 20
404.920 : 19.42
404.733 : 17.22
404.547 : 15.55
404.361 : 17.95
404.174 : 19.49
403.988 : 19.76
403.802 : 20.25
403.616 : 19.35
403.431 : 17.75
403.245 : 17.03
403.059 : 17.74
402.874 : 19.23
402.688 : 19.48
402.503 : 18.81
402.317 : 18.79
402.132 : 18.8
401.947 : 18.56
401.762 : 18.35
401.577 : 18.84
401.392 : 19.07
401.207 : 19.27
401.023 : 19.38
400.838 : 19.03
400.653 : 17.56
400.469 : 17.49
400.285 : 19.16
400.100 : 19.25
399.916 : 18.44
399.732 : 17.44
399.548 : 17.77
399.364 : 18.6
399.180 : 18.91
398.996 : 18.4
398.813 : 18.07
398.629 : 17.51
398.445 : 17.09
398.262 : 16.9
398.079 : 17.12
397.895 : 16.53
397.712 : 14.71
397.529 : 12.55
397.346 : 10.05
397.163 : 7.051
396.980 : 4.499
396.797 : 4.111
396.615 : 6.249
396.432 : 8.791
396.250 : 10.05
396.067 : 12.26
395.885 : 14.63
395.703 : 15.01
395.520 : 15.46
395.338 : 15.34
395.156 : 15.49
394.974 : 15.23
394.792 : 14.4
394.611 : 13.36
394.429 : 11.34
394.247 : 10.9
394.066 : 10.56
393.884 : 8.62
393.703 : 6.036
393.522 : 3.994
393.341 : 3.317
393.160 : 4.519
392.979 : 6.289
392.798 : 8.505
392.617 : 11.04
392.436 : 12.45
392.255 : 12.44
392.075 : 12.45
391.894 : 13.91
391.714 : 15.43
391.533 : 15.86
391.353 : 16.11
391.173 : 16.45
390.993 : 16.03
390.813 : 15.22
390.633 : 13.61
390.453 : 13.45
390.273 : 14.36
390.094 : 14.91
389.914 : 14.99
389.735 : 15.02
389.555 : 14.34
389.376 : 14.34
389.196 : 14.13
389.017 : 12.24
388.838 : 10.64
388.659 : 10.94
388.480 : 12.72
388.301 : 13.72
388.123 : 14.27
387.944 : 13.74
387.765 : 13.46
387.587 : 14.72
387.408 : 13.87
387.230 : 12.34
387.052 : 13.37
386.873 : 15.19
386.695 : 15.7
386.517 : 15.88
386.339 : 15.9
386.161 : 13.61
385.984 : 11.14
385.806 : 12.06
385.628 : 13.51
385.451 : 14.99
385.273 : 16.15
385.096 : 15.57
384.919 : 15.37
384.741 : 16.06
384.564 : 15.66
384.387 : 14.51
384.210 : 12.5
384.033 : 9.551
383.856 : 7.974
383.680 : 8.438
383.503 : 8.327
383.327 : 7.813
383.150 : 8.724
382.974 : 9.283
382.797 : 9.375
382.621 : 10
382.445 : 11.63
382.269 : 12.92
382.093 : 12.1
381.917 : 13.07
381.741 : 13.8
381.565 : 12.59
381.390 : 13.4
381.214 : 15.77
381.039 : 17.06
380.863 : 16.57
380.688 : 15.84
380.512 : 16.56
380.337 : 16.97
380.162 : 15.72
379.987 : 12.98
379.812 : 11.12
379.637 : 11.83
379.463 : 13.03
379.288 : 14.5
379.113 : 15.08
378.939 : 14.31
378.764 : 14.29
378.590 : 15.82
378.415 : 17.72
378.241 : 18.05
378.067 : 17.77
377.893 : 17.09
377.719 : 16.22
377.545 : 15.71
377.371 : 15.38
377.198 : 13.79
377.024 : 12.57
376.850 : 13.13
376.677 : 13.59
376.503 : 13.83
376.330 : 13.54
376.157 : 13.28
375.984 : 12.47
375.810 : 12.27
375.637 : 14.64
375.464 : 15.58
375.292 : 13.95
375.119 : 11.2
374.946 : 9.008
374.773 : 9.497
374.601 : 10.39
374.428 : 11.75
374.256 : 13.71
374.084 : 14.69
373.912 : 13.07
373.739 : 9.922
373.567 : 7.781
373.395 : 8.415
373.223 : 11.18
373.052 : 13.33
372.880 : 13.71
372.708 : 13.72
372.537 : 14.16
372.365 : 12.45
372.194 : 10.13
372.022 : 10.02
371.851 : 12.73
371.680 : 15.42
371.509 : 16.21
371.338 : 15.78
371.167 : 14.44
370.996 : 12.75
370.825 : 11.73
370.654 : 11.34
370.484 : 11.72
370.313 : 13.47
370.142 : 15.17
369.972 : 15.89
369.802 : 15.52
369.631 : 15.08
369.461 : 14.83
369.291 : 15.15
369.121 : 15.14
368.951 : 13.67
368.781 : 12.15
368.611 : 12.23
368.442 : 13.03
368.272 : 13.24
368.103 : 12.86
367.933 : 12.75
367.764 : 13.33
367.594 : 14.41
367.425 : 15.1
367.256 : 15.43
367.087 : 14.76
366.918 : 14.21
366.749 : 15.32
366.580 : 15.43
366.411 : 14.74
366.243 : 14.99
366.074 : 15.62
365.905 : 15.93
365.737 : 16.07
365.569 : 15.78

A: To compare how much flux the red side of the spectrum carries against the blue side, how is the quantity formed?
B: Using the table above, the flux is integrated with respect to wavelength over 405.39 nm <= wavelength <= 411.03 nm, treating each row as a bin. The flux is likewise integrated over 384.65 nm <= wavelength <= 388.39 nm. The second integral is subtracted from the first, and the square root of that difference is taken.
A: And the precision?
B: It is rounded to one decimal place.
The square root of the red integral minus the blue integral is 7.1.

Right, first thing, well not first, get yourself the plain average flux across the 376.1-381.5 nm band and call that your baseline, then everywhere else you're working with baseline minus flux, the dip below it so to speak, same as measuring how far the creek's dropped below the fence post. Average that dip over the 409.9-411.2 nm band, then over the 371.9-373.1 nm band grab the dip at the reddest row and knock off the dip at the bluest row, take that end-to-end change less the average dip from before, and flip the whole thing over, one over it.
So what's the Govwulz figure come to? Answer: -1.1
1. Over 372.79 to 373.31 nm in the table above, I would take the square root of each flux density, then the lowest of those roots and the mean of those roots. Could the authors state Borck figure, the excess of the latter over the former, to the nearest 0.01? 0.22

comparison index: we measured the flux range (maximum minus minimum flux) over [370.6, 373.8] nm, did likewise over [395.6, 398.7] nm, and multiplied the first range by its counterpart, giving 113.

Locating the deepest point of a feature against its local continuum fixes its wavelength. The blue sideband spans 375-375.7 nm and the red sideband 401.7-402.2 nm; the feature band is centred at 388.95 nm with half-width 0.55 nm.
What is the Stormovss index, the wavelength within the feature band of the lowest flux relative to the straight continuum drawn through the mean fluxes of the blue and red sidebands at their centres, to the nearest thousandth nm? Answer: 388.838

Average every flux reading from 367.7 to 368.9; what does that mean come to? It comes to 12.8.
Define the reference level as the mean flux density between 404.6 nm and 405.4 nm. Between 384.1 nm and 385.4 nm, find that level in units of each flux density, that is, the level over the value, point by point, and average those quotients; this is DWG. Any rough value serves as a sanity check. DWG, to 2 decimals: 1.27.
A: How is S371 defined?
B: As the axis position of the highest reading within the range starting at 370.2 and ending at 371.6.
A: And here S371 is 371.509 nm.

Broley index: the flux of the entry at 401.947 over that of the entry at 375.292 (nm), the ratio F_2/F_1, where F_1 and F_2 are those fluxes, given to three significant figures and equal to 1.33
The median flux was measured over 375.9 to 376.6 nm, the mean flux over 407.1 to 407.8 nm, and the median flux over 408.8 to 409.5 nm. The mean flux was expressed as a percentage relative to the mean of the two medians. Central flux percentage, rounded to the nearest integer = 106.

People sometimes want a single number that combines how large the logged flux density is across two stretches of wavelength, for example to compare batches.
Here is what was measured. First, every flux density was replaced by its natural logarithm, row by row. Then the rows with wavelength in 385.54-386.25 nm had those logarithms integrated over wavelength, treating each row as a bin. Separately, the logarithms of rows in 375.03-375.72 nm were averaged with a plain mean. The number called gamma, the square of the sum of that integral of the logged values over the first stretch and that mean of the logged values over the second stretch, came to 19.5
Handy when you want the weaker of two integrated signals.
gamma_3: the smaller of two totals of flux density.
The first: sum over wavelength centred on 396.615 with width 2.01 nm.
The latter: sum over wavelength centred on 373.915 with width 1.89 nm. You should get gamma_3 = 105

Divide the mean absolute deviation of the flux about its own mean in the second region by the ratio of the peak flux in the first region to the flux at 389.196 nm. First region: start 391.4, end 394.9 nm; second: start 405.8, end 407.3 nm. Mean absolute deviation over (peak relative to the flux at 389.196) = 0.53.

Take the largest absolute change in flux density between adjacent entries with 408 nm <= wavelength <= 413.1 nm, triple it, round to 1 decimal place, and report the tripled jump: 7.1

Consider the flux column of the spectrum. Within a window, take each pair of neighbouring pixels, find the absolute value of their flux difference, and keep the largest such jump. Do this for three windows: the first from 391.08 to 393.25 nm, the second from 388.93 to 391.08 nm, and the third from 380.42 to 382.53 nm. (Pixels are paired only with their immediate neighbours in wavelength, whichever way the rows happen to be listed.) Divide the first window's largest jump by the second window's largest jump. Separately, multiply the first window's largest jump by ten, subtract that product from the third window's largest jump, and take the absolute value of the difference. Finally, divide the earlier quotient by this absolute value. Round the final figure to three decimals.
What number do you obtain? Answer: 0.058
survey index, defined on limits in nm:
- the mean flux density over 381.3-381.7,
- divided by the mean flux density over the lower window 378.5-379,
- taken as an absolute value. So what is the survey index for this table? 0.88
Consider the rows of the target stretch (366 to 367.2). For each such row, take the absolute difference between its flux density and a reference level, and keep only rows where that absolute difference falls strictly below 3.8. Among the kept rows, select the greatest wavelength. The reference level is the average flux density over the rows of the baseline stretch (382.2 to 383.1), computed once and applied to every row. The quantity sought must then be 366.918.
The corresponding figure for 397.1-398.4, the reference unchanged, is 397.529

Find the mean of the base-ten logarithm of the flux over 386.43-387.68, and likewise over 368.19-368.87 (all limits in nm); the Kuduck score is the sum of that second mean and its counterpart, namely 2.26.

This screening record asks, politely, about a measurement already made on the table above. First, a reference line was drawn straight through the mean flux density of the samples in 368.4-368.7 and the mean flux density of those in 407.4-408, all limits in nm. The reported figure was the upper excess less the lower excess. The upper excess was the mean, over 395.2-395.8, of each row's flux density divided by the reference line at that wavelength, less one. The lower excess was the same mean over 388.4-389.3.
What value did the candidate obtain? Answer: 0.15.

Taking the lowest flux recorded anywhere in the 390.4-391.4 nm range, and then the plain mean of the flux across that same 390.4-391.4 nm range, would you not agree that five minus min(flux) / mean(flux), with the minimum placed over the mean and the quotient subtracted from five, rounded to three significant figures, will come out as 4.11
